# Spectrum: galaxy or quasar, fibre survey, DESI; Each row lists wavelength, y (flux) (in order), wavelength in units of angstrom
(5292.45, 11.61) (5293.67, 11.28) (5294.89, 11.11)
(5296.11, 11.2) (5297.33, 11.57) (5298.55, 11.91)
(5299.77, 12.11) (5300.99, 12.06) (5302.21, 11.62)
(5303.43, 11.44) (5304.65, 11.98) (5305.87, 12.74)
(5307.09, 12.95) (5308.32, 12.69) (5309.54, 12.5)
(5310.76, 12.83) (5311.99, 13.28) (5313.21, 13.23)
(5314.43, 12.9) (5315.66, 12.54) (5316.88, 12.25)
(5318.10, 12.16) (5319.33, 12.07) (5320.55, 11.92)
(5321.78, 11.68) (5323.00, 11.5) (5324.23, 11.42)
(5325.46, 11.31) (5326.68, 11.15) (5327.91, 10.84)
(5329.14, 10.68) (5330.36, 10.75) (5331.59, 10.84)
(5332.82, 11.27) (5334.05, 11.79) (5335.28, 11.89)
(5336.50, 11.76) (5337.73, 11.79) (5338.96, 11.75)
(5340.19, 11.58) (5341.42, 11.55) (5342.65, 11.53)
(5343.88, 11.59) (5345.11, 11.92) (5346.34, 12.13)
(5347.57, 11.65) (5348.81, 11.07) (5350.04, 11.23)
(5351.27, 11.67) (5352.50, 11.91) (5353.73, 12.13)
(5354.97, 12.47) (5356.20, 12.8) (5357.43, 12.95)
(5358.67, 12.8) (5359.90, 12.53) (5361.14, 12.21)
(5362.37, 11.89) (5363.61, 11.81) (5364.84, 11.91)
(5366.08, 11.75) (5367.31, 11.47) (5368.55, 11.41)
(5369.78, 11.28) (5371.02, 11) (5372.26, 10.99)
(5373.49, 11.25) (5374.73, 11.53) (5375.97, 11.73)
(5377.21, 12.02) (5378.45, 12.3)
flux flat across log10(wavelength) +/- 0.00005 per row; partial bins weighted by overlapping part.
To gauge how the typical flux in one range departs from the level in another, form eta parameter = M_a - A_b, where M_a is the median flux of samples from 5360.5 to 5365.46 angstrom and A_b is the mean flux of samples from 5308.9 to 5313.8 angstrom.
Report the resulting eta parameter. -1.06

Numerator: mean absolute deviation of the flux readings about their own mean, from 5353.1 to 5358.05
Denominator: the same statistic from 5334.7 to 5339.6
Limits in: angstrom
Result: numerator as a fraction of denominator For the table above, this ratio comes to 6.2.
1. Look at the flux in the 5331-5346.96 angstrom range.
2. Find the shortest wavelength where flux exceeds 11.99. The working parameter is 5346.34 angstrom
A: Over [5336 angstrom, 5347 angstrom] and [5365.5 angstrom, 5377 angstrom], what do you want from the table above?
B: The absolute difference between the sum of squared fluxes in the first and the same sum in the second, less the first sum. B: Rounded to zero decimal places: -1166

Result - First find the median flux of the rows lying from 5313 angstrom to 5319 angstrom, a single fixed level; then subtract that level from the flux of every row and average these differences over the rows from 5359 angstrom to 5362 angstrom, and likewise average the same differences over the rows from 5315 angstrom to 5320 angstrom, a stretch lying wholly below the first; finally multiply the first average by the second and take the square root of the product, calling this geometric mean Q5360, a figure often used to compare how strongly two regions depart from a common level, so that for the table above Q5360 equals 0.22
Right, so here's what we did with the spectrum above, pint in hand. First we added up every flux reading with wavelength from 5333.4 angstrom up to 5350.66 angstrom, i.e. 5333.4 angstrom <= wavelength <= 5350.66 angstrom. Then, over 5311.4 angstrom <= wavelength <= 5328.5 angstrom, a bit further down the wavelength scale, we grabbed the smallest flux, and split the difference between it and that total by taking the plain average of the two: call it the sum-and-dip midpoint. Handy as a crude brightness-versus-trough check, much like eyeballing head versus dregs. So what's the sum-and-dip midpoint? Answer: 87.0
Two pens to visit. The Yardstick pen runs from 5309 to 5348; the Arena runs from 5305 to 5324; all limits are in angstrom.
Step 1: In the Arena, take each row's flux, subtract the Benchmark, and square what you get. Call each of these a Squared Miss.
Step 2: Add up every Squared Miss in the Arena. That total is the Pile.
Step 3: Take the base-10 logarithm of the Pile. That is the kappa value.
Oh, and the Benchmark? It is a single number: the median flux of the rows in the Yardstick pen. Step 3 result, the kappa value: 1.08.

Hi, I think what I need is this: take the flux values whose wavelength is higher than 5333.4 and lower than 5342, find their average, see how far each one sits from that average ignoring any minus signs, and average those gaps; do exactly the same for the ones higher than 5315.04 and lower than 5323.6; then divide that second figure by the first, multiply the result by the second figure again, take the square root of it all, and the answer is 0.89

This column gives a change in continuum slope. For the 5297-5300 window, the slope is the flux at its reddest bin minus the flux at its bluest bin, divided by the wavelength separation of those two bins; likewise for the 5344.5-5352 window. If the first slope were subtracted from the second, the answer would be -0.26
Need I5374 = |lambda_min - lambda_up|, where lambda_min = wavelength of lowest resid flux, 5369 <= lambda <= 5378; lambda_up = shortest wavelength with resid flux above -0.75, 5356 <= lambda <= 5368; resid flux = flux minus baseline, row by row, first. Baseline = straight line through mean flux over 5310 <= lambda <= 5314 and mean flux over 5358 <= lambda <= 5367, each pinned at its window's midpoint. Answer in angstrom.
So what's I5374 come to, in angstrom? 14.8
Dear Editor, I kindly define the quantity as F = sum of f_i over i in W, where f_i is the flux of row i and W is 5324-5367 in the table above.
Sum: 410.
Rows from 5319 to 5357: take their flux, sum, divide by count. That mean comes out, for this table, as 11.6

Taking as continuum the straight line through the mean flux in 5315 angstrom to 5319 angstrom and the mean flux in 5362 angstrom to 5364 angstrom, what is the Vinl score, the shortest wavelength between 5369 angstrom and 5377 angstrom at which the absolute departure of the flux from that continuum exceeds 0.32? 5369.78 angstrom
